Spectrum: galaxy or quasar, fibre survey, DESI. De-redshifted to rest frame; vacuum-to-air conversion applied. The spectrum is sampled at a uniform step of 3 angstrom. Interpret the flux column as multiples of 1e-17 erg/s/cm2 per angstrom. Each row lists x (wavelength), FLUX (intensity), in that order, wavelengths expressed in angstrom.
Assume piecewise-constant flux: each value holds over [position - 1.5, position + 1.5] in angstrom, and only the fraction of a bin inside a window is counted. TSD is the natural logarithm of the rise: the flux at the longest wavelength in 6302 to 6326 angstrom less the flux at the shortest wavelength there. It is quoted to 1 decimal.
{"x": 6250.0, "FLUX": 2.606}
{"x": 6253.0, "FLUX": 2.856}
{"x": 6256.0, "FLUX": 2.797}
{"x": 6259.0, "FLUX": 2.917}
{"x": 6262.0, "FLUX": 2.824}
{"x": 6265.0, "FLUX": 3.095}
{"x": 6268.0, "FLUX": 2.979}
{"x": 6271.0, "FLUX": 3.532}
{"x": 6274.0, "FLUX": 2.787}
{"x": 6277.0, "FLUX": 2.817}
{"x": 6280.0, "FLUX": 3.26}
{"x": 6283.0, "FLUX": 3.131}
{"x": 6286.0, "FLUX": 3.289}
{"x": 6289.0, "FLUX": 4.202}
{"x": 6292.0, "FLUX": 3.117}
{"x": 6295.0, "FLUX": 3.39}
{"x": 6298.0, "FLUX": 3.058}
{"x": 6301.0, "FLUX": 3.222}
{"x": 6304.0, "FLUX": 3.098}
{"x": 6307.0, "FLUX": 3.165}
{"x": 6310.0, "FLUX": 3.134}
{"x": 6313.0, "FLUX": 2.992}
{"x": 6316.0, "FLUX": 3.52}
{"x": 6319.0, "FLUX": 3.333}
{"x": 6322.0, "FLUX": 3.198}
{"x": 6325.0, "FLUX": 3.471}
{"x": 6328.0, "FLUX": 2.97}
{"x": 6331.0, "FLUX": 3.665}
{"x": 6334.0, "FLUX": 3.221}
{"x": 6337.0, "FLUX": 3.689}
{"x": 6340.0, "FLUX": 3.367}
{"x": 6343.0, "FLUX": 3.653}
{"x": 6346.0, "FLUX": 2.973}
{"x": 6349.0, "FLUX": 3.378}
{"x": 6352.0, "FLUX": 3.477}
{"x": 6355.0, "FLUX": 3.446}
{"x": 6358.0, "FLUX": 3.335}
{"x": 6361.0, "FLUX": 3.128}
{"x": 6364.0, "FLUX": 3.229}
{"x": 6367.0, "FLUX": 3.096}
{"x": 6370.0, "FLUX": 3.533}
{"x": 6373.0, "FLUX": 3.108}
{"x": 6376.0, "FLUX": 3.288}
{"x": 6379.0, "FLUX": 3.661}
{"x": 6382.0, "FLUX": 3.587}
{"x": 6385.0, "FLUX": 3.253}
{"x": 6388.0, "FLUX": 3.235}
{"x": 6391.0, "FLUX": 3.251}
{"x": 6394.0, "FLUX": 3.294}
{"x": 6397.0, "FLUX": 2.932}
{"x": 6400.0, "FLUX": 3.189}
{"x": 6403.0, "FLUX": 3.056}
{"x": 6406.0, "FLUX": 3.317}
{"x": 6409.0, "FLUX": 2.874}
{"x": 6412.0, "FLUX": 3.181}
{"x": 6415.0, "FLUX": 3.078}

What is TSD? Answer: -1.0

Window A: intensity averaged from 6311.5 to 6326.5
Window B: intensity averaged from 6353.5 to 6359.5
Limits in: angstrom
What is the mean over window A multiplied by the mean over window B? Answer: 11.2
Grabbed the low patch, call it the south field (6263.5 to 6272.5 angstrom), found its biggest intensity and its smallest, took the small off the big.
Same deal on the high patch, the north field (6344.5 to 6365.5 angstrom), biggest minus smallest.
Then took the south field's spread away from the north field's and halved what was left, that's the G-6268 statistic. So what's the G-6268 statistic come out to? -0.02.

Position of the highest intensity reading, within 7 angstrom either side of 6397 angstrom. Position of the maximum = 6394.0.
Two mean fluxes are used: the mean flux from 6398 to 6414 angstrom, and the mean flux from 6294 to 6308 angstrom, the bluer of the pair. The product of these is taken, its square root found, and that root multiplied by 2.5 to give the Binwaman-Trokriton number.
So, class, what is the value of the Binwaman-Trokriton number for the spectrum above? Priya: 7.9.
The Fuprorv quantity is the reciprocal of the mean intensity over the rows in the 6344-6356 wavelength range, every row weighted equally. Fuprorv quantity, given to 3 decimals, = 0.301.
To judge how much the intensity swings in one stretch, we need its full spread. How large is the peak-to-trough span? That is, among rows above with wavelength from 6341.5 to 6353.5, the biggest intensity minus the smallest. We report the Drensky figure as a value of 0.68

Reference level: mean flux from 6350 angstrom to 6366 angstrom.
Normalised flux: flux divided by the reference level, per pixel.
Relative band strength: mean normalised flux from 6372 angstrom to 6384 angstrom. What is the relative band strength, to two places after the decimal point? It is 1.03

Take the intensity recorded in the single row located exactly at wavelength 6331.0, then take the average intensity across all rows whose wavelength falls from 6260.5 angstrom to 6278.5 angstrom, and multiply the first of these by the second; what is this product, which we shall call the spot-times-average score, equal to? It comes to 11.0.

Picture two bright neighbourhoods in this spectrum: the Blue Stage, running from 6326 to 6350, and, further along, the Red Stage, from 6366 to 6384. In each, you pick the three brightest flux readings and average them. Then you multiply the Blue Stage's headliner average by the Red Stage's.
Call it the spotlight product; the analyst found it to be 13.2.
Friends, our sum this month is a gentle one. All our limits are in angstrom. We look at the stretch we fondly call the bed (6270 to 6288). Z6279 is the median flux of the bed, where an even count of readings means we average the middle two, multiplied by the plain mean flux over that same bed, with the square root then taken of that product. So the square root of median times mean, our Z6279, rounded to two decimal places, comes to 3.17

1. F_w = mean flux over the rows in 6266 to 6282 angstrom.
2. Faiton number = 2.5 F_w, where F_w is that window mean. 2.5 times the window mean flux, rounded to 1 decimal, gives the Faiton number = 7.7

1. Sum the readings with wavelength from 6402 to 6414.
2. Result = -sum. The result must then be -12.4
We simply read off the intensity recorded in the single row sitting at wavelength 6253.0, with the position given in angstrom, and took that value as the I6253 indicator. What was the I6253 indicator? 2.856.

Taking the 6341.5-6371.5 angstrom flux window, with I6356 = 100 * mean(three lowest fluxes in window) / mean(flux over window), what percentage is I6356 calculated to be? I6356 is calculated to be 92.2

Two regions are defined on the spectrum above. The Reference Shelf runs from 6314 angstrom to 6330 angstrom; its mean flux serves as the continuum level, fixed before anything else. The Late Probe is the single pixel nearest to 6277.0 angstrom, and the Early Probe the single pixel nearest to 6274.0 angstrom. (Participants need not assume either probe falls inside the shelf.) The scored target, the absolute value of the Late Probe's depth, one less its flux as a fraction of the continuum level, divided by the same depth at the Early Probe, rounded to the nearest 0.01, 0.94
